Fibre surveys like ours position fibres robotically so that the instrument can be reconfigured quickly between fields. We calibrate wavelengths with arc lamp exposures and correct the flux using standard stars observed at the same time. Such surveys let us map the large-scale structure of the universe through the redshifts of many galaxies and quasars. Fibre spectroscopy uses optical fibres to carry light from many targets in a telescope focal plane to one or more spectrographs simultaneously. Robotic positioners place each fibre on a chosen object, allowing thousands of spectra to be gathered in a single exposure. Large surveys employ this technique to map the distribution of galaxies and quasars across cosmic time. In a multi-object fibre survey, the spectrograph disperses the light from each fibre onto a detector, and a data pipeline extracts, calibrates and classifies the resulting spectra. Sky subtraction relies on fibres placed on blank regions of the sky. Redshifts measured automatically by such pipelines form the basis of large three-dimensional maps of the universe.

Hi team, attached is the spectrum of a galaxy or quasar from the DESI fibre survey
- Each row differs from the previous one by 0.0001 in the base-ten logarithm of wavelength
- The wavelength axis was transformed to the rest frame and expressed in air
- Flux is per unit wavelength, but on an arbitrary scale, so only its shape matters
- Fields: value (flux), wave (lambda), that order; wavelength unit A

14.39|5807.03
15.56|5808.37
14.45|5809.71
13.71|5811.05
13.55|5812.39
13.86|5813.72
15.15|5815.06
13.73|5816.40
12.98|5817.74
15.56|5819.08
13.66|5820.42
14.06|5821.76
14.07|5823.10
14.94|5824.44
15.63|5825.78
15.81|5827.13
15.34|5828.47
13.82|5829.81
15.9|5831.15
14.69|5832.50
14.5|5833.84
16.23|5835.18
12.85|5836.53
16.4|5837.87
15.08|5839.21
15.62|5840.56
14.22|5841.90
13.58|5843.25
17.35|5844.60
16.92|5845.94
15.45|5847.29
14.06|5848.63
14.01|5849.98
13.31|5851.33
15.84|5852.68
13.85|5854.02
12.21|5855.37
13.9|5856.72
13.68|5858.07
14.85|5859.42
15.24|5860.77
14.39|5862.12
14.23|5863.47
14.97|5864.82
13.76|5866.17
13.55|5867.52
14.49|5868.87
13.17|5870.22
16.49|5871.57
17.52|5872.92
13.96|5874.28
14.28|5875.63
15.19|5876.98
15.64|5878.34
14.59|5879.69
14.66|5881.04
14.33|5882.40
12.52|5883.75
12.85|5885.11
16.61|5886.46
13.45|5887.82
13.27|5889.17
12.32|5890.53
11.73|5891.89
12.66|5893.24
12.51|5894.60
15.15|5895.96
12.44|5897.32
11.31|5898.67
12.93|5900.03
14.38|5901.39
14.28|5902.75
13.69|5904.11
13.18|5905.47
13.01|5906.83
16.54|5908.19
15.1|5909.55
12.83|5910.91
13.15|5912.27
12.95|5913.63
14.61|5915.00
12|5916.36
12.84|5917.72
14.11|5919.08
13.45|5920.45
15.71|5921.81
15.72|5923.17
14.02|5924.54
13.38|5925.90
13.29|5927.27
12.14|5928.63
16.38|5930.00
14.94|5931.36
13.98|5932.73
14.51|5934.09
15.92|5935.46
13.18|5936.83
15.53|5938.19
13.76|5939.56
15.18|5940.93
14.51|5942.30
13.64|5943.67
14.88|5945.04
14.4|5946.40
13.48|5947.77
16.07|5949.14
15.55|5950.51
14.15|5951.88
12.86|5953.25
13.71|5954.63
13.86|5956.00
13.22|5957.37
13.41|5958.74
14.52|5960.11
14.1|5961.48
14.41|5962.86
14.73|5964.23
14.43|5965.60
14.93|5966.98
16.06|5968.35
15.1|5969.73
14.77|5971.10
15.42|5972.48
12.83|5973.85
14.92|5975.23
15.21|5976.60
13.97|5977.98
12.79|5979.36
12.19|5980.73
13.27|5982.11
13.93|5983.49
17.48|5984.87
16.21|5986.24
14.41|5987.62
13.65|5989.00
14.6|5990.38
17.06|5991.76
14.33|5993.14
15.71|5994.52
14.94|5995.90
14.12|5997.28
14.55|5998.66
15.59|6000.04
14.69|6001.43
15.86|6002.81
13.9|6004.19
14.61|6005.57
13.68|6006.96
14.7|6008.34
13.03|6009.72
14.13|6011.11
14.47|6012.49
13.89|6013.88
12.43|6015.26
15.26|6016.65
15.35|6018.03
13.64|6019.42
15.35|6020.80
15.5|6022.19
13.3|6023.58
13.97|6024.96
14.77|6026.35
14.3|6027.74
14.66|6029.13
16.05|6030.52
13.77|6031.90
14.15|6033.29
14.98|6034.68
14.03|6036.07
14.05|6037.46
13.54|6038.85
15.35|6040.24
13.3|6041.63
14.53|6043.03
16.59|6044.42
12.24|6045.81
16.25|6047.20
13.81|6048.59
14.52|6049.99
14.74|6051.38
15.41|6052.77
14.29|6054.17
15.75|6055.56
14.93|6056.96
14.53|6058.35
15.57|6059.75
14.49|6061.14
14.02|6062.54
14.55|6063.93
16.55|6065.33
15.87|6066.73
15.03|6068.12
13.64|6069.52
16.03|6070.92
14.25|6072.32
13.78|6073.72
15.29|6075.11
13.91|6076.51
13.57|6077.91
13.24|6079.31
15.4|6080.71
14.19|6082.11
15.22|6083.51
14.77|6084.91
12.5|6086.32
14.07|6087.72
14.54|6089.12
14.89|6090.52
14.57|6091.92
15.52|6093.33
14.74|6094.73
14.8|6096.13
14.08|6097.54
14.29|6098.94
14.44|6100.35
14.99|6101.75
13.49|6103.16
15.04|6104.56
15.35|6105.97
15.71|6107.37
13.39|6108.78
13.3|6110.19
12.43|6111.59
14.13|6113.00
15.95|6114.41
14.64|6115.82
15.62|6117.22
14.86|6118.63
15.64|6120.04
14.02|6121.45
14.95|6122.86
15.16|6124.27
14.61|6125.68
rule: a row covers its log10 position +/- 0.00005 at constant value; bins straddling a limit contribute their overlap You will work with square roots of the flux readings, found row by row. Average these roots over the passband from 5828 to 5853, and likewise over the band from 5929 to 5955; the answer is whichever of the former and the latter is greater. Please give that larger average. 3.87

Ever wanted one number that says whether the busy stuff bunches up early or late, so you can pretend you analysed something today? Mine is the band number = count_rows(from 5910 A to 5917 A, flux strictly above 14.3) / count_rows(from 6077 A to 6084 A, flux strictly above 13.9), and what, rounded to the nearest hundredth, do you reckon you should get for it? 0.33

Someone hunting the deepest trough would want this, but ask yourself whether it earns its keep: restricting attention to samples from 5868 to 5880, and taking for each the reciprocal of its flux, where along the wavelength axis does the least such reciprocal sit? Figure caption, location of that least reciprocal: 5872.92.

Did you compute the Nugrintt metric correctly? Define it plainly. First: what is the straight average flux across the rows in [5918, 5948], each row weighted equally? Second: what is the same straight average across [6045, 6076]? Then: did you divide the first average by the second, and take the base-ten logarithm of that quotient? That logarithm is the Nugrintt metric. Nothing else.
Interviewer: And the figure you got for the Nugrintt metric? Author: -0.013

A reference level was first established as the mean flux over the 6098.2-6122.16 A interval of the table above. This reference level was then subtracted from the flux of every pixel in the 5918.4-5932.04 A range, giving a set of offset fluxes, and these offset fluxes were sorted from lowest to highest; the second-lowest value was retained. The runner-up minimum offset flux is -1.3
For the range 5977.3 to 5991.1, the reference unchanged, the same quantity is -1.8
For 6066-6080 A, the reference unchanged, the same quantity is -1.0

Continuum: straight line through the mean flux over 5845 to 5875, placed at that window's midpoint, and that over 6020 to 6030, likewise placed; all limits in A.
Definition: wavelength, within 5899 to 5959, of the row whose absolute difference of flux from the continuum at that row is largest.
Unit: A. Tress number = 5916.36 A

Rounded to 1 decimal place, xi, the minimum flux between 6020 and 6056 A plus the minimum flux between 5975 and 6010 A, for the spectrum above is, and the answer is 24.4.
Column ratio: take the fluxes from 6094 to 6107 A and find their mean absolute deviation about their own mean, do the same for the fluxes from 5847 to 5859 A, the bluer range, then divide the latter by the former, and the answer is 1.6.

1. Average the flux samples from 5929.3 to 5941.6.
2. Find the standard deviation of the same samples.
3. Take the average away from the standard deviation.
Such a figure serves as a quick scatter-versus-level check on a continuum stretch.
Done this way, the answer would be -13.8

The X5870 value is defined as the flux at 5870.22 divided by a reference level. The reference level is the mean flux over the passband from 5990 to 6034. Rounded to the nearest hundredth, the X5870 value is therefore 0.90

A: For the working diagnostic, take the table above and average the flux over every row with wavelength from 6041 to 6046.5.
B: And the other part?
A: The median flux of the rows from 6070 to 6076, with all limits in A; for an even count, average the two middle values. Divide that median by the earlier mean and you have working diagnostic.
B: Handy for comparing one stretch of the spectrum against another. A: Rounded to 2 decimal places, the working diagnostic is 1.04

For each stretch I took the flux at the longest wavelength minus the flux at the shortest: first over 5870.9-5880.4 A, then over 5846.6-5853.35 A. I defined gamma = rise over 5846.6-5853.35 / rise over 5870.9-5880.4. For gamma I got -0.2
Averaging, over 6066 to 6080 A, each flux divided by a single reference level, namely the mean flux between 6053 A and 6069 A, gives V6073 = 0.96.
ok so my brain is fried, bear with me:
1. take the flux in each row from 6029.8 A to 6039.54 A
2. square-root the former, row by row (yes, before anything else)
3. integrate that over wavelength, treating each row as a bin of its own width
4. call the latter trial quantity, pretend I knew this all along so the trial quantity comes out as 37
